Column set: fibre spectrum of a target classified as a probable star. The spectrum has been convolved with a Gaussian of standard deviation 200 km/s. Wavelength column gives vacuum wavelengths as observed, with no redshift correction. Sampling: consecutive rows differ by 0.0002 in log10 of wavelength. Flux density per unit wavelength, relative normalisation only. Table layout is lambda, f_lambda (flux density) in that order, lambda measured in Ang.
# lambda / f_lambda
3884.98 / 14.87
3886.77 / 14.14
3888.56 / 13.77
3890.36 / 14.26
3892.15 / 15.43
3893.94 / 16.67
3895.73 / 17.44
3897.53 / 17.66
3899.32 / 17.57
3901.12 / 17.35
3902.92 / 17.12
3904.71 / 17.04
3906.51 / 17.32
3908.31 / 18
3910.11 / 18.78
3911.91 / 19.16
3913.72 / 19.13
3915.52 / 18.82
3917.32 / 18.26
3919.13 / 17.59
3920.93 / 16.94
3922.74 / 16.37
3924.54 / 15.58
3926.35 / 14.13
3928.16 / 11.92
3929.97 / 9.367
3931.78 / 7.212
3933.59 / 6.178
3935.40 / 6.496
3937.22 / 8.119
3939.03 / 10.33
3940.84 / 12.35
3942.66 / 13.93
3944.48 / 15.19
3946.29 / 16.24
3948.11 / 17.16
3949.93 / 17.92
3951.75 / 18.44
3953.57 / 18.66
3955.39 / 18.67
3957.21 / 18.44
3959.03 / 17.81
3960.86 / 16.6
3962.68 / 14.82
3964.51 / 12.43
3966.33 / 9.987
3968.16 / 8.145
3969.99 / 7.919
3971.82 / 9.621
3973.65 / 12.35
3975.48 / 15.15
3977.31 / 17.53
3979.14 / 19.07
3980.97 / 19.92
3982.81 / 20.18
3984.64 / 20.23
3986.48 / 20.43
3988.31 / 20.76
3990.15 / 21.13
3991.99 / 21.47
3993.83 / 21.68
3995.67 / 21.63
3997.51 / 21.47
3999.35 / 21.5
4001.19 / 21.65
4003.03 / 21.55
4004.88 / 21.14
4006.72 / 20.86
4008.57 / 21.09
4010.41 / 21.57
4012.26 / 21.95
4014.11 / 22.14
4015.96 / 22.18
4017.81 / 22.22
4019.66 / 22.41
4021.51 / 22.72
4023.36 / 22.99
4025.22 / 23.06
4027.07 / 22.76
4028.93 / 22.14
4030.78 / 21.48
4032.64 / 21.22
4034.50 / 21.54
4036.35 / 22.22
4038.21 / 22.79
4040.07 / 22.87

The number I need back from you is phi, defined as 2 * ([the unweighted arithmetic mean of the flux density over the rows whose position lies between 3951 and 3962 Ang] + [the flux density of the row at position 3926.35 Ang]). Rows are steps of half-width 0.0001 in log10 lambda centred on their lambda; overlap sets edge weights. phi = 64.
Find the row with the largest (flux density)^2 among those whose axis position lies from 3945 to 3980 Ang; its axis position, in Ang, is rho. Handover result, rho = 3979.14 Ang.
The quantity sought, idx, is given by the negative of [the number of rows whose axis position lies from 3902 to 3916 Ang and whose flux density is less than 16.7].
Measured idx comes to 0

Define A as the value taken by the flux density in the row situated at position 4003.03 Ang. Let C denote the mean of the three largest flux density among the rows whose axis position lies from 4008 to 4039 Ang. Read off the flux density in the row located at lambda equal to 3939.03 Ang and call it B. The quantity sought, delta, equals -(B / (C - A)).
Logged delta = -7.4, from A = 21.55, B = 10.33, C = 22.9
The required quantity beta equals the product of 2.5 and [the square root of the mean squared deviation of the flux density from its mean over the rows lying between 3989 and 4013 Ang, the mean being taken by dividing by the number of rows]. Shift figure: 0.7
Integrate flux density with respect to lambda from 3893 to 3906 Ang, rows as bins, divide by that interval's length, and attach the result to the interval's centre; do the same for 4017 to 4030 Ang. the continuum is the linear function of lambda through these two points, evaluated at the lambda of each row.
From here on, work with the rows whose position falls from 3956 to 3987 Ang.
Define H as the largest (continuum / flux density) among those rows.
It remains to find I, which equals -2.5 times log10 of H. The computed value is -1.02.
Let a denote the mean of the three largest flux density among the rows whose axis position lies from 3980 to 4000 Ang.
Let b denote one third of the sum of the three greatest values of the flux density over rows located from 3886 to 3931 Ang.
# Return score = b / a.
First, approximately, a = 22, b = 19.0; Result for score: 0.88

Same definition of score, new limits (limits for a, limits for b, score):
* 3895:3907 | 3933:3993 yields 1.20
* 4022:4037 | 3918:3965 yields 0.81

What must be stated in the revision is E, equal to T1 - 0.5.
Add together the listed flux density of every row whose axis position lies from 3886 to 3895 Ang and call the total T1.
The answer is 74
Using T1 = 74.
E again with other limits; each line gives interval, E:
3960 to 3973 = 79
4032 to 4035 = 42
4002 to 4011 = 106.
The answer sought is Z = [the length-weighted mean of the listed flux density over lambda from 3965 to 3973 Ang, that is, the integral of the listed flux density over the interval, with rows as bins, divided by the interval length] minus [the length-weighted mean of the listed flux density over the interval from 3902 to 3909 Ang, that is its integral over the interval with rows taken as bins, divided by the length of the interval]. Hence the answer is -8.1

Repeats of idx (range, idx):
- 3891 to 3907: -2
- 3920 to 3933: -6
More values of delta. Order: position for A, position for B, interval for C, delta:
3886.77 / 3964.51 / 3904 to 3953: -2.5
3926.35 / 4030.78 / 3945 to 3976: -4.8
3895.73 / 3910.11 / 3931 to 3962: -16.3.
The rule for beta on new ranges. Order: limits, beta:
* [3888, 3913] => 3.7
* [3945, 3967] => 6.6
